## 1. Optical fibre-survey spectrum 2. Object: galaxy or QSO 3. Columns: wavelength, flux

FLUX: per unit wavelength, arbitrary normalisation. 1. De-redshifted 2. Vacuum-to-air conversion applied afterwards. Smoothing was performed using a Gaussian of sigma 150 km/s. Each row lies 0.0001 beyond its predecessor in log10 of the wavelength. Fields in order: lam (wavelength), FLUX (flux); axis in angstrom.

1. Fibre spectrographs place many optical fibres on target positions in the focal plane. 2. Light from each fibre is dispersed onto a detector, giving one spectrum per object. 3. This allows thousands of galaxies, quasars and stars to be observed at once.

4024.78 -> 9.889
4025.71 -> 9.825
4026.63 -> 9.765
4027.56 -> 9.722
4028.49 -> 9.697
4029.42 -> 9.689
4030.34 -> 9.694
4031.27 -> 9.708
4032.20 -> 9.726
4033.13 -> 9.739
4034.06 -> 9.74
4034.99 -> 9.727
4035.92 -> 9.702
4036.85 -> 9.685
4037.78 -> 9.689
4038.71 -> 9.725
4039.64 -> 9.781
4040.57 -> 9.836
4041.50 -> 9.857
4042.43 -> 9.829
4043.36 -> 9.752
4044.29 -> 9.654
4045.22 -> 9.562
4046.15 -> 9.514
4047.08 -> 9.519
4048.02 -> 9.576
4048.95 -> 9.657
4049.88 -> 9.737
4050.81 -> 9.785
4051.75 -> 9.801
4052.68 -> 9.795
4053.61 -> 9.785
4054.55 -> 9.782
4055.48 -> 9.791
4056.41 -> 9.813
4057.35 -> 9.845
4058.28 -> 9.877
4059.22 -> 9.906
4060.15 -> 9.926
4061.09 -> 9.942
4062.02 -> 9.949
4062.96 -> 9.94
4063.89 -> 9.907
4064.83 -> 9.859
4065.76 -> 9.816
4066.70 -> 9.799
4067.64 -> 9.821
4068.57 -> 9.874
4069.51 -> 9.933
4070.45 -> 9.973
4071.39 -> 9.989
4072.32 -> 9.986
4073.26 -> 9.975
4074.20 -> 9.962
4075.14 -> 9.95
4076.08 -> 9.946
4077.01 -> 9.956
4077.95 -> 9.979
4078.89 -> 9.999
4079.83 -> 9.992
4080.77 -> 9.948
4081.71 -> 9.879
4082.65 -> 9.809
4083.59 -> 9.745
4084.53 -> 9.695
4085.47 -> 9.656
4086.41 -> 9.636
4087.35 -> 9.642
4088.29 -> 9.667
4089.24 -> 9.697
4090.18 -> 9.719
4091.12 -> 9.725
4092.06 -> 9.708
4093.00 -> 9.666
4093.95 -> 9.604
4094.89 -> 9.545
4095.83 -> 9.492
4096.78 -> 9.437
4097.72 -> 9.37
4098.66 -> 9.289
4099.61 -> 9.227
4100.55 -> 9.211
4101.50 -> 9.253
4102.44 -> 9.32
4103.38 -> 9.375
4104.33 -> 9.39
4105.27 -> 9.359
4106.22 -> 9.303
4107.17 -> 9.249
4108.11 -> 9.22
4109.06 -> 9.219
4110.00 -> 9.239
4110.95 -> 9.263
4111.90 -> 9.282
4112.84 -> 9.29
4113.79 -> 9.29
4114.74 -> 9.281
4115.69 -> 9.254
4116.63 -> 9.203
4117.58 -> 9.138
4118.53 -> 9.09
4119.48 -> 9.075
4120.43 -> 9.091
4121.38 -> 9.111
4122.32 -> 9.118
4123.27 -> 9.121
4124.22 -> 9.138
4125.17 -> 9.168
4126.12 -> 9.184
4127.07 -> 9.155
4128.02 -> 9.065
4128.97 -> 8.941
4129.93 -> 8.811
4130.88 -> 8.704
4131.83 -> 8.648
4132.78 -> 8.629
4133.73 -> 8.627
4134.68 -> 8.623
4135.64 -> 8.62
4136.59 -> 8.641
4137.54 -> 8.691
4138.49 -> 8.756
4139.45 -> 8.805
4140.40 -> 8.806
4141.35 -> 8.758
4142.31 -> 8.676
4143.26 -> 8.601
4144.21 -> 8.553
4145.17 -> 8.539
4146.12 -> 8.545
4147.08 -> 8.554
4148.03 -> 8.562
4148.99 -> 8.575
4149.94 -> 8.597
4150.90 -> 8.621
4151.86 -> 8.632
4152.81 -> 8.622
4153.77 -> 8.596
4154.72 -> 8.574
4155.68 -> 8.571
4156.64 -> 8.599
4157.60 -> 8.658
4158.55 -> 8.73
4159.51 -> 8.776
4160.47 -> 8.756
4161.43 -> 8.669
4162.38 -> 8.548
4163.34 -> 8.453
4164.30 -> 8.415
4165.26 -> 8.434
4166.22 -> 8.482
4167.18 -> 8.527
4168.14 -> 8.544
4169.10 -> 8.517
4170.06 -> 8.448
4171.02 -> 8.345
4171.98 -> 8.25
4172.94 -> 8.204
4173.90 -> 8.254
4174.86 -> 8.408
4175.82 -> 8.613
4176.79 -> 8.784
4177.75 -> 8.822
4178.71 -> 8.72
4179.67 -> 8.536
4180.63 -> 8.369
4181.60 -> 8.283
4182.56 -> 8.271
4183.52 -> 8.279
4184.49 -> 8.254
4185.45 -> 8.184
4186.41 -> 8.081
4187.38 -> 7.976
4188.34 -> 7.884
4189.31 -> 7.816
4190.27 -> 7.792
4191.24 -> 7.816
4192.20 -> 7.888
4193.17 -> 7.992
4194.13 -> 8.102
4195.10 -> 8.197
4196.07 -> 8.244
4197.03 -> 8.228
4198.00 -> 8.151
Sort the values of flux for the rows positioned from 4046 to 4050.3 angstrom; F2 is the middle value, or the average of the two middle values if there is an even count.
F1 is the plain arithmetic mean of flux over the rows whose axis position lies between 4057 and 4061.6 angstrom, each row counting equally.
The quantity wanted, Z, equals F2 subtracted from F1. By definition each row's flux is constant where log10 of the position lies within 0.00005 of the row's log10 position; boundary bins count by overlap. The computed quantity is 0.3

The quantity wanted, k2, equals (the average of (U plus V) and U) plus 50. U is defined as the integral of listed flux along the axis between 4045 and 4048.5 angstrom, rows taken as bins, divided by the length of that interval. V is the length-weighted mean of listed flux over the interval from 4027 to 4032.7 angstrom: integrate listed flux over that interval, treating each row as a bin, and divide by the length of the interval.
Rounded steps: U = 9.5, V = 9.7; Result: 64.4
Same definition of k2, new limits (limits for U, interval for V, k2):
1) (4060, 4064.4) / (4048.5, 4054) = 64.8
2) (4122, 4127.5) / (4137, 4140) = 63.5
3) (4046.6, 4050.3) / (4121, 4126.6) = 64.2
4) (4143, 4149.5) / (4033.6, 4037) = 63.4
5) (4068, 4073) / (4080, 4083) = 64.9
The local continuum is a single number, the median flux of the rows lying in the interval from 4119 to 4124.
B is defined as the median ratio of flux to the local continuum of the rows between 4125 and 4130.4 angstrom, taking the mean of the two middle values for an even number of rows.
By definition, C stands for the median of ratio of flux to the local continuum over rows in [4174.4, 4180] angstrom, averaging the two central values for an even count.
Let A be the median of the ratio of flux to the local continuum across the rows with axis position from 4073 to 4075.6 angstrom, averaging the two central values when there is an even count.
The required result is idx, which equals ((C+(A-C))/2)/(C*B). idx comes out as 0.57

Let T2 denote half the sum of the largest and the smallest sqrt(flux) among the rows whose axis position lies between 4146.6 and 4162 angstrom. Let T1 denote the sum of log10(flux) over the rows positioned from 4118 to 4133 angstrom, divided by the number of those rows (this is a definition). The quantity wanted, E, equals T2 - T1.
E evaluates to 1.989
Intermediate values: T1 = 0.954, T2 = 2.94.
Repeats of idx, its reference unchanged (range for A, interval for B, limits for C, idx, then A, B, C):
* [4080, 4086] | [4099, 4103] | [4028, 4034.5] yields 0.50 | 1.07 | 1.01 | 1.07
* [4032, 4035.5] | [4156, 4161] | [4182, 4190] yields 0.62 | 1.07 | 0.96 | 0.89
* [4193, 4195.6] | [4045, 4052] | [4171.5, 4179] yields 0.45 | 0.89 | 1.06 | 0.93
